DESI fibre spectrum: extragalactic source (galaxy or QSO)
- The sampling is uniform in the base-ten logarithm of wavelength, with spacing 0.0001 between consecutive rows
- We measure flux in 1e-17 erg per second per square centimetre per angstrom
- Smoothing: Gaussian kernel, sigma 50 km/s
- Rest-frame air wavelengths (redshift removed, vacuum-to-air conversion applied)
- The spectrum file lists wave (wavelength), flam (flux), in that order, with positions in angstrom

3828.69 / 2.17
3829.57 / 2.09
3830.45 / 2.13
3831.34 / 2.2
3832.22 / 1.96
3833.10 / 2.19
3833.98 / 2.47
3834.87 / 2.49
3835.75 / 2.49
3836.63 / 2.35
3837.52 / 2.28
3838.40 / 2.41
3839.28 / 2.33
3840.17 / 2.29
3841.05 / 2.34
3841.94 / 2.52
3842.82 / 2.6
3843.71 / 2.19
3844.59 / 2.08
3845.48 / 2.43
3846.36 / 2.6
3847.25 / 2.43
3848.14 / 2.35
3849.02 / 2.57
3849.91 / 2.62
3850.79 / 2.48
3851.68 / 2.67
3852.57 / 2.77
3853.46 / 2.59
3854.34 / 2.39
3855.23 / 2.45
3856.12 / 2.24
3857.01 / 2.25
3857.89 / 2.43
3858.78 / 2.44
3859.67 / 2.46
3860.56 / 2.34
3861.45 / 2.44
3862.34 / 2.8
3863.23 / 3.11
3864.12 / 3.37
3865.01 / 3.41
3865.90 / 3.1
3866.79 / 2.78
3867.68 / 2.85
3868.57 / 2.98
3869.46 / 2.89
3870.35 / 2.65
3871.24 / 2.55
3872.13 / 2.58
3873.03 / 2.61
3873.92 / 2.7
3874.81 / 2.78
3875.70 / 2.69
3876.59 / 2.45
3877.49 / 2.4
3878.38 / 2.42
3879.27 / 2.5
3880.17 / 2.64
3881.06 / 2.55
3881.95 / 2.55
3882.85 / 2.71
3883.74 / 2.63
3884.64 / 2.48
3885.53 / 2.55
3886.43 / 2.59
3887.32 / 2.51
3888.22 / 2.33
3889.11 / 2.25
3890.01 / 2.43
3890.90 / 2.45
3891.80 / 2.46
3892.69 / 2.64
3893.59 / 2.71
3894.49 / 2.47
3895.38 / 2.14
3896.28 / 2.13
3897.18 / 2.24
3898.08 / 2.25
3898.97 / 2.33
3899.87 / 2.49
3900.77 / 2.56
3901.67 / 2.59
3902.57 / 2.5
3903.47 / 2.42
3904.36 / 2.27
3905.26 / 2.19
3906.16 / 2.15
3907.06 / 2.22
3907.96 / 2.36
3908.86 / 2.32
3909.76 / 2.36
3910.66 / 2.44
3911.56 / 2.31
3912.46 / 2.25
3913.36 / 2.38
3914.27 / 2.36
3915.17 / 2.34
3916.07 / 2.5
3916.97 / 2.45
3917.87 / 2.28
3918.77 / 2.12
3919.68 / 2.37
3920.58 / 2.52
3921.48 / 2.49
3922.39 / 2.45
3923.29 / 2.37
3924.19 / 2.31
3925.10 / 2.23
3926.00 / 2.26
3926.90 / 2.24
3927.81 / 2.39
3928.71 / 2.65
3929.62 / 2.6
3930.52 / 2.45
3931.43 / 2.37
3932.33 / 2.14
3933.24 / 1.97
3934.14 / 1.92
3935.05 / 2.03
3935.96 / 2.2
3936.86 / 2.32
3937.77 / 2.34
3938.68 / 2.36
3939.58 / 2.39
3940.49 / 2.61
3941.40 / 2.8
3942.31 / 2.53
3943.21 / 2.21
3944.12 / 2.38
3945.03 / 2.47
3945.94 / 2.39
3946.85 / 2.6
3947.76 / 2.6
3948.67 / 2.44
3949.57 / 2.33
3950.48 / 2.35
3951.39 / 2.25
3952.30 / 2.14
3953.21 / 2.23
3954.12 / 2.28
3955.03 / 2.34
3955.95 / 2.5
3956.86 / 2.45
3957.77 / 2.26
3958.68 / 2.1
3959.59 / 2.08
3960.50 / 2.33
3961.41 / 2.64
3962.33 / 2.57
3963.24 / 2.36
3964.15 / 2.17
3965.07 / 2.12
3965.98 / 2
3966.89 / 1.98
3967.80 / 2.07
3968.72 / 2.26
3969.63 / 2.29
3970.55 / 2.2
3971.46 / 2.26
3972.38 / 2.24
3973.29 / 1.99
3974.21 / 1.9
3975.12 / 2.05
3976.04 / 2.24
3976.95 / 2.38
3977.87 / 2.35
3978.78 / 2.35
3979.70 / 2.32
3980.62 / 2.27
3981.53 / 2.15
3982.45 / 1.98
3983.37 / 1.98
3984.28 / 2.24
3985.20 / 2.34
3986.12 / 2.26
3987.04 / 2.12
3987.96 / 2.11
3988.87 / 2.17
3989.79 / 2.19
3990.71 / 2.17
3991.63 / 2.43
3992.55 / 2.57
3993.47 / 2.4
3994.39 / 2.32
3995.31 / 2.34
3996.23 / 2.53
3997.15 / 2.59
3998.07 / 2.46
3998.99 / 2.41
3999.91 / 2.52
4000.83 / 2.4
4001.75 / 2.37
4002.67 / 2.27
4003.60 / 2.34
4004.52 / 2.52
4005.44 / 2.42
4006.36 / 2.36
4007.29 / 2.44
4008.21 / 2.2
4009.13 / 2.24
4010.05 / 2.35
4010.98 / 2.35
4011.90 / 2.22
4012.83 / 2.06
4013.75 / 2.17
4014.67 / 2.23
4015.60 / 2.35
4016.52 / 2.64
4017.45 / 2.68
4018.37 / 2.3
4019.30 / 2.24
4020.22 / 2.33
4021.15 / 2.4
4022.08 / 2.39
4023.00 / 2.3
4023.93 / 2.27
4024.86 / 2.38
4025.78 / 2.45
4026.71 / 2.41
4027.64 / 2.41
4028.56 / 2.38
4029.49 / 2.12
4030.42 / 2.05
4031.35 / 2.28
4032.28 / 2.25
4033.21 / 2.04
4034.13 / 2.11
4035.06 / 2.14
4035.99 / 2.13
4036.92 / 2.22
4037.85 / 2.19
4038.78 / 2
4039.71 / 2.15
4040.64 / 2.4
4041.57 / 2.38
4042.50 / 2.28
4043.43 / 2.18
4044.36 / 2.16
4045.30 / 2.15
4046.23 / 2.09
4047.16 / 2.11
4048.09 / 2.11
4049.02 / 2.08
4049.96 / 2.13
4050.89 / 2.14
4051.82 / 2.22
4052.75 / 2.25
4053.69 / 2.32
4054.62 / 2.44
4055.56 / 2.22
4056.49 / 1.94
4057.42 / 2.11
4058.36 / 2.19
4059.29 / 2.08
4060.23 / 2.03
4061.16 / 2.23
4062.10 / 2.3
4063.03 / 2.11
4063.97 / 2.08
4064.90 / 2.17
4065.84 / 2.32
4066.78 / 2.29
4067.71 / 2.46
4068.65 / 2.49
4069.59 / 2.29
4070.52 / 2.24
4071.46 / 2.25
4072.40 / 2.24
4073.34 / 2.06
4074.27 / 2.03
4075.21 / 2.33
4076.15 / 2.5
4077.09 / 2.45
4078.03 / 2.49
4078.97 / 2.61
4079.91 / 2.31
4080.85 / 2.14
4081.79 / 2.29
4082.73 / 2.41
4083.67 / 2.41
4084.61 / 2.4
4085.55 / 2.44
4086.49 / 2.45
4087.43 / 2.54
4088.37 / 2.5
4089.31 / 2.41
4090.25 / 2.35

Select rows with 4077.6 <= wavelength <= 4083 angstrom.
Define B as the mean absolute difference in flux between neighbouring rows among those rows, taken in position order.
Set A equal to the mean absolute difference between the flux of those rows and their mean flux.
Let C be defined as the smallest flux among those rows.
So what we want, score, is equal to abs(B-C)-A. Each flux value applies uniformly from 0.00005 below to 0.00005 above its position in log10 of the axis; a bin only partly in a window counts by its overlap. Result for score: 1.84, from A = 0.128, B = 0.172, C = 2.14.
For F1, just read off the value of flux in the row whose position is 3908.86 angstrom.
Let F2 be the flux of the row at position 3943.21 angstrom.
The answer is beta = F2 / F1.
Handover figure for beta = 0.95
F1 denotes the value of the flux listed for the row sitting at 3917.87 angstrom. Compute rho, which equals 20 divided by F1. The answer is 8.8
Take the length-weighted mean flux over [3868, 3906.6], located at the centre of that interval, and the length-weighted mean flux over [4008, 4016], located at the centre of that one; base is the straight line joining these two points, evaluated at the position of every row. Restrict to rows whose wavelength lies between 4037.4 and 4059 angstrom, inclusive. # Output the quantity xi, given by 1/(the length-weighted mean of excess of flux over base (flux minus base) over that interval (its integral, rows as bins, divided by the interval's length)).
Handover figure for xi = 60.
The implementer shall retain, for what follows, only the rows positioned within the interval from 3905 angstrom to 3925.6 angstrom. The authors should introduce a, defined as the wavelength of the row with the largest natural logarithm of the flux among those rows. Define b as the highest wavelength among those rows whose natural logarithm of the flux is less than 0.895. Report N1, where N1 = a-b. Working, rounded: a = 3920.58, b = 3925.10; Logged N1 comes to -4.5 angstrom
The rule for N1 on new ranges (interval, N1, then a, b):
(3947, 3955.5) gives -7.3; 3947.76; 3955.03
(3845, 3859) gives -6.2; 3852.57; 3858.78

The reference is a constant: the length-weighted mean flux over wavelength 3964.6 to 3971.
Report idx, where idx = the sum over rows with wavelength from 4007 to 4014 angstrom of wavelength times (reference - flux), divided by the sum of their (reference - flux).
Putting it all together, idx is 4009.3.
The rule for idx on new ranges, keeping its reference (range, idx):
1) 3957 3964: 3961.6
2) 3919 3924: 3921.4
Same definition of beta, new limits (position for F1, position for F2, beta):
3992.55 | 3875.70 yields 1.05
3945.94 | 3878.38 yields 1.01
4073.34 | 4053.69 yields 1.13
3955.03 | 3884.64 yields 1.06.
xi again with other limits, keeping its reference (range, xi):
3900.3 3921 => -11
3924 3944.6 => -15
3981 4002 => 45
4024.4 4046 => 30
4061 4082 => 6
